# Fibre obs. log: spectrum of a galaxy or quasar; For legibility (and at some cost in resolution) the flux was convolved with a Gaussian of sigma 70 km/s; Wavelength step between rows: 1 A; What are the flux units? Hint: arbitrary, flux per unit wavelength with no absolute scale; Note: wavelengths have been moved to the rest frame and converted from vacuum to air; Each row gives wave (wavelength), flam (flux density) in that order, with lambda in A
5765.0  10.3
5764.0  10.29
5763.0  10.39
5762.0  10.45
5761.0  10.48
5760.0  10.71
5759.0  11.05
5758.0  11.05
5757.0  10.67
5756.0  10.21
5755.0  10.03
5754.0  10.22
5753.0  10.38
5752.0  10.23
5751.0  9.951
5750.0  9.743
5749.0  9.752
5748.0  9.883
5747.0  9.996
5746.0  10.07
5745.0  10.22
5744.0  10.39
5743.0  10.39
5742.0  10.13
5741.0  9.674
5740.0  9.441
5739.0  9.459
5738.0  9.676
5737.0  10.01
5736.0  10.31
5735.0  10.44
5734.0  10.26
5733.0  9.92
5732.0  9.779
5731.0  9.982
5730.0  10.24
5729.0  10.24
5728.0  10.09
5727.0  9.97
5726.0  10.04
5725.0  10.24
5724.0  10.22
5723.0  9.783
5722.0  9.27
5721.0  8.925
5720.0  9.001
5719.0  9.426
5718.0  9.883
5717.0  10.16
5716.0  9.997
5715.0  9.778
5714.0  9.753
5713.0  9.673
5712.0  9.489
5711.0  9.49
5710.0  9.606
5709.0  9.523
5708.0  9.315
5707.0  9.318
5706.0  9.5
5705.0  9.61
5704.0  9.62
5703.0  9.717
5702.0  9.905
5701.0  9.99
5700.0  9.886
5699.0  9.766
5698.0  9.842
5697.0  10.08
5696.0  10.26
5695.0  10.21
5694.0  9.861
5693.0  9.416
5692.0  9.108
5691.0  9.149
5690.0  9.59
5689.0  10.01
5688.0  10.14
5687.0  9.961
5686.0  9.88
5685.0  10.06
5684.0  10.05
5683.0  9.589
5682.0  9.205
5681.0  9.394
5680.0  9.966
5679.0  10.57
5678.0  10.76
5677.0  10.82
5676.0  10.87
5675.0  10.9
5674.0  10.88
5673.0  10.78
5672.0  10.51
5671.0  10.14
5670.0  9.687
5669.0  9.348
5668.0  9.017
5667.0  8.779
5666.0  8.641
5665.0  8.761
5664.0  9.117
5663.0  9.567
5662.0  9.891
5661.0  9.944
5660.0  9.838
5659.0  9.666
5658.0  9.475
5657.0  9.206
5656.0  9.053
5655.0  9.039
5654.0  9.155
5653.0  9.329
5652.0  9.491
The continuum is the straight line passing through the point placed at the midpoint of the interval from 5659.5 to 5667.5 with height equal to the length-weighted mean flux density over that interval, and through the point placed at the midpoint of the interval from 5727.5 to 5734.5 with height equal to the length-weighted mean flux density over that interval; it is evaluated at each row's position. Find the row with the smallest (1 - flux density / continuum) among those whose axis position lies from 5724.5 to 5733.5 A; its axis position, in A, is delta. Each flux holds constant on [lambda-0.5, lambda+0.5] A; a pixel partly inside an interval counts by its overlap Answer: 5725.0 A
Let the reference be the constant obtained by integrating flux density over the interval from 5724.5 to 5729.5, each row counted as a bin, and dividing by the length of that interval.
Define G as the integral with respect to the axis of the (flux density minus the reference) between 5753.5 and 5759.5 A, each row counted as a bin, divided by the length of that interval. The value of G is 0.4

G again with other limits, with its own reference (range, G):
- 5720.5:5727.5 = -0.3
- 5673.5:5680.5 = 0.6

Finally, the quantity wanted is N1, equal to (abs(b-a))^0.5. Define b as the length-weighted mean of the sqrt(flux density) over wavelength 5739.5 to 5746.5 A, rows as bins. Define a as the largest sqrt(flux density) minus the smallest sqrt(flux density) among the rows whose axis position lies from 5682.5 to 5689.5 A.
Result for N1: 1.76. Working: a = 0.088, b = 3.17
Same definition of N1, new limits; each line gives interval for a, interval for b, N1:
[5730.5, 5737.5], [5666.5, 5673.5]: 1.74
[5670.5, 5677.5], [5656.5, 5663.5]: 1.73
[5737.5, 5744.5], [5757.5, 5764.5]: 1.76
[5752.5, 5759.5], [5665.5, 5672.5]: 1.71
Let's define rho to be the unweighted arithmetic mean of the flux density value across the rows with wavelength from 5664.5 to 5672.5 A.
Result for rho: 9.4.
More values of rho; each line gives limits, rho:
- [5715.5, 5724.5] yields 9.6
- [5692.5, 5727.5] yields 9.7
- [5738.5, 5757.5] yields 10.0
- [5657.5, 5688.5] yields 9.9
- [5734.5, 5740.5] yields 9.9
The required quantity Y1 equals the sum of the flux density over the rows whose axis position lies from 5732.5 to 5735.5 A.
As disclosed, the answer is 30.6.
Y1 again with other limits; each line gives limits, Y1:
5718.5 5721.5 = 27.4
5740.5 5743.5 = 30.2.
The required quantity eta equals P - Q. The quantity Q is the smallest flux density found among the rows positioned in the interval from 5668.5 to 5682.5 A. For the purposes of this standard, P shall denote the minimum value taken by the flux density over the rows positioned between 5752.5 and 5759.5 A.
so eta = 0.8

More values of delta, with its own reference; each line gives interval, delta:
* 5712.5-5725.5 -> 5717.0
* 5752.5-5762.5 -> 5758.0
